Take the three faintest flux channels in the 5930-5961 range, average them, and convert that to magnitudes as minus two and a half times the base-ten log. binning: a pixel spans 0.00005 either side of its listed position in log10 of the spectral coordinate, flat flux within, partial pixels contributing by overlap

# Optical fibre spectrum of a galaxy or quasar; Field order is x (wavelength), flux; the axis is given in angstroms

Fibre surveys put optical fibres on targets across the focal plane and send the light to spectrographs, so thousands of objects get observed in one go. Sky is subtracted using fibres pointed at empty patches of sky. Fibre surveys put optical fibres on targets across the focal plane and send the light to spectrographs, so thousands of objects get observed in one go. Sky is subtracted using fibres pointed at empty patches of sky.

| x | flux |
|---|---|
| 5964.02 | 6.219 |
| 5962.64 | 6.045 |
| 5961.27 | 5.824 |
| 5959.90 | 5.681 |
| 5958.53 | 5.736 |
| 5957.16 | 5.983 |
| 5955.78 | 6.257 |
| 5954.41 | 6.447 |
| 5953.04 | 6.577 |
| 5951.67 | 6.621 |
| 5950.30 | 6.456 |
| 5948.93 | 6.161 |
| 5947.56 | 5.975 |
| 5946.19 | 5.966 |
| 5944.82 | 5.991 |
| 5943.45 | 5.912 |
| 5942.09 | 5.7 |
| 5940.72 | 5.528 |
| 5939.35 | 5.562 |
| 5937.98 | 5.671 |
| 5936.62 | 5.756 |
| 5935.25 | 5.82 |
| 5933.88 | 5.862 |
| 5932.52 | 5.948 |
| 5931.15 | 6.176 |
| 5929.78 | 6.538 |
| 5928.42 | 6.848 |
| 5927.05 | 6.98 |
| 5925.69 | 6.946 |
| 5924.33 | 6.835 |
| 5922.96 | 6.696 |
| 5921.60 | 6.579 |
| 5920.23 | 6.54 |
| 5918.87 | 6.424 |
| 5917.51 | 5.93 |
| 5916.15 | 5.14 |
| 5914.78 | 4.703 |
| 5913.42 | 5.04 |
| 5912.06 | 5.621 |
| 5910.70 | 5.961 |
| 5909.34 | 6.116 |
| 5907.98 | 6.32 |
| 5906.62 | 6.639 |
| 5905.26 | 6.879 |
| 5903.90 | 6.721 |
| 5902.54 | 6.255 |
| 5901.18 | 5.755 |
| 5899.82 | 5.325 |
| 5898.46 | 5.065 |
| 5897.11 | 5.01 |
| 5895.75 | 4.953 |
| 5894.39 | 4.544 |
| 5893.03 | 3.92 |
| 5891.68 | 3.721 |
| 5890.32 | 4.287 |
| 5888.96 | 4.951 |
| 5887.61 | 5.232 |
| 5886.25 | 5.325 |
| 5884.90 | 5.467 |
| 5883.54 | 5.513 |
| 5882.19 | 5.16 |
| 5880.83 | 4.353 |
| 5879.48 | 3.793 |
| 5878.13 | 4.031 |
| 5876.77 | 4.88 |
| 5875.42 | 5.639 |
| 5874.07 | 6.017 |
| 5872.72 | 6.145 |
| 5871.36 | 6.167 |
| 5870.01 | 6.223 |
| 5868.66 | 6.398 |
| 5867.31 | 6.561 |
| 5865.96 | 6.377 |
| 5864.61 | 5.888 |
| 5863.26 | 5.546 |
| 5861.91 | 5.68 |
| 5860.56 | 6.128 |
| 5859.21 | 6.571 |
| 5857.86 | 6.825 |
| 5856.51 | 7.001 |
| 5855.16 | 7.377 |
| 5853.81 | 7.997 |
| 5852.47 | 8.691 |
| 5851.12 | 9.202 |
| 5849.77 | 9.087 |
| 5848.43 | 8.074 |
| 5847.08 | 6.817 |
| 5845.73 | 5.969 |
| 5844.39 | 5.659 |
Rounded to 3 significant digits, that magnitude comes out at -1.87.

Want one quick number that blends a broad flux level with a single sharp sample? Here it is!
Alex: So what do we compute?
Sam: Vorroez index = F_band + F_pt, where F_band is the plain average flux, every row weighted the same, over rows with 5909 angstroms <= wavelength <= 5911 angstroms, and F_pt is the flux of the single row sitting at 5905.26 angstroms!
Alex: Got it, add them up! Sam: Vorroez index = 12.92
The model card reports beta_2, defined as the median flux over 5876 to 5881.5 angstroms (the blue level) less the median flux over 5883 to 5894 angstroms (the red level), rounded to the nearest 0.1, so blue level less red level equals -0.9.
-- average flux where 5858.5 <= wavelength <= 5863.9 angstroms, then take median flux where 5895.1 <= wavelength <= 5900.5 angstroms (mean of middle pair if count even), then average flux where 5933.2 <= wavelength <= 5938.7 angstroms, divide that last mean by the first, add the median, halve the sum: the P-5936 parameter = 3.00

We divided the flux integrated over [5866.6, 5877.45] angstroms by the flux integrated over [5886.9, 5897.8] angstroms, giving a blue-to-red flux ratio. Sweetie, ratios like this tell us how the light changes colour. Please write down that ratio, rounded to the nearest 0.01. 1.31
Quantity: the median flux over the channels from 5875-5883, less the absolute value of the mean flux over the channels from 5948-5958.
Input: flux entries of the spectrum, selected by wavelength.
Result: -1.7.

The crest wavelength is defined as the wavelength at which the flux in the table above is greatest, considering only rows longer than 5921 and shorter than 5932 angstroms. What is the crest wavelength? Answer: 5927.05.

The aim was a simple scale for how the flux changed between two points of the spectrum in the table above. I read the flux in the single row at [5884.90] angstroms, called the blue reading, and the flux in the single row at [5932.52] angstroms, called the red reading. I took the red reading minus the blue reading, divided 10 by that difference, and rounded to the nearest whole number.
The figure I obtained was 21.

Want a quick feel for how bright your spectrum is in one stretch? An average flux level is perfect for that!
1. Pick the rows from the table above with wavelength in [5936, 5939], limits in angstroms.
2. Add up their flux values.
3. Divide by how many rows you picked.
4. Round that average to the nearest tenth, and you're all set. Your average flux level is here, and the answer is 5.7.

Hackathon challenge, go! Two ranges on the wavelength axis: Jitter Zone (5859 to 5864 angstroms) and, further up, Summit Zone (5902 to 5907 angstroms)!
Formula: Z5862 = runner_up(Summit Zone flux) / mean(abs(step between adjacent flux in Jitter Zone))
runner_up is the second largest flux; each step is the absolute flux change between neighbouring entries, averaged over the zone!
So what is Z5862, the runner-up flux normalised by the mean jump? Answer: 20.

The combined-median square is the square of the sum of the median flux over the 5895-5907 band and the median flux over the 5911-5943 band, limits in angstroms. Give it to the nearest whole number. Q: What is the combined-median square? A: 137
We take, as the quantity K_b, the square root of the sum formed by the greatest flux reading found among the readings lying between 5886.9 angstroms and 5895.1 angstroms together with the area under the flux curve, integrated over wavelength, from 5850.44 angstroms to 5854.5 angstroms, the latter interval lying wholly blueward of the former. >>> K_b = 6.3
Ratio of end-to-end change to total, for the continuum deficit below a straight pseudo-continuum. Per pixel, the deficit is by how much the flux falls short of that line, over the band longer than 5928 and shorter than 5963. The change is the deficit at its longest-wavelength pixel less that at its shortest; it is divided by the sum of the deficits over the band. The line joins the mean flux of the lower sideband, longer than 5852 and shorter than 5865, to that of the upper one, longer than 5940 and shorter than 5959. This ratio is 0.25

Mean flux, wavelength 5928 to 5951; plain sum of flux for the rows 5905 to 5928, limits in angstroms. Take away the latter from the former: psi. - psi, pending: -99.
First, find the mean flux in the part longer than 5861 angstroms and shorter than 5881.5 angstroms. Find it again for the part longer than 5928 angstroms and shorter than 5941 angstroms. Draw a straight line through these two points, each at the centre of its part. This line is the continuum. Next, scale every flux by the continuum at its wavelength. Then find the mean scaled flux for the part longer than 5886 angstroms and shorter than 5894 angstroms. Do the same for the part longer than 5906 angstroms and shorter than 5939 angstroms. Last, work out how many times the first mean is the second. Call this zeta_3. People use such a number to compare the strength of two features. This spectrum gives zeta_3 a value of 0.77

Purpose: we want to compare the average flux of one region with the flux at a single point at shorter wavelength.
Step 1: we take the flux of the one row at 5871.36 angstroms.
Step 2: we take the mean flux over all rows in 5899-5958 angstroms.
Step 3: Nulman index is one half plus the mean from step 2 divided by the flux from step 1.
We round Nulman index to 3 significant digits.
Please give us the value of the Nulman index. 1.49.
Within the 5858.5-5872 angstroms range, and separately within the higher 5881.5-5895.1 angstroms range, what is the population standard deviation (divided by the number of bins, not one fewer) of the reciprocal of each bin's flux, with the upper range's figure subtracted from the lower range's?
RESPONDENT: -0.021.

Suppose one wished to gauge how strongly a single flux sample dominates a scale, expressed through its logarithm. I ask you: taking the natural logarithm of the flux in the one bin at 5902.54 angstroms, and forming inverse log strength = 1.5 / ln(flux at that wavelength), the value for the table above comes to 0.82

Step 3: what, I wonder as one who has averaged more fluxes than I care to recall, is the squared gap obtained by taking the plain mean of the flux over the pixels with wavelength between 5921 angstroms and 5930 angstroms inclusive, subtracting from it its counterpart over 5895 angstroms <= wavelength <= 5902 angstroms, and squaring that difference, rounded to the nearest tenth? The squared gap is 2.4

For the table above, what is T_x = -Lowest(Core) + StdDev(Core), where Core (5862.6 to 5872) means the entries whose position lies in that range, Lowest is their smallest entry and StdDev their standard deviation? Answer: -5.2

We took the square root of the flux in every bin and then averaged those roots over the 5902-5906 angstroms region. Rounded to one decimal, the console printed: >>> 2.6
